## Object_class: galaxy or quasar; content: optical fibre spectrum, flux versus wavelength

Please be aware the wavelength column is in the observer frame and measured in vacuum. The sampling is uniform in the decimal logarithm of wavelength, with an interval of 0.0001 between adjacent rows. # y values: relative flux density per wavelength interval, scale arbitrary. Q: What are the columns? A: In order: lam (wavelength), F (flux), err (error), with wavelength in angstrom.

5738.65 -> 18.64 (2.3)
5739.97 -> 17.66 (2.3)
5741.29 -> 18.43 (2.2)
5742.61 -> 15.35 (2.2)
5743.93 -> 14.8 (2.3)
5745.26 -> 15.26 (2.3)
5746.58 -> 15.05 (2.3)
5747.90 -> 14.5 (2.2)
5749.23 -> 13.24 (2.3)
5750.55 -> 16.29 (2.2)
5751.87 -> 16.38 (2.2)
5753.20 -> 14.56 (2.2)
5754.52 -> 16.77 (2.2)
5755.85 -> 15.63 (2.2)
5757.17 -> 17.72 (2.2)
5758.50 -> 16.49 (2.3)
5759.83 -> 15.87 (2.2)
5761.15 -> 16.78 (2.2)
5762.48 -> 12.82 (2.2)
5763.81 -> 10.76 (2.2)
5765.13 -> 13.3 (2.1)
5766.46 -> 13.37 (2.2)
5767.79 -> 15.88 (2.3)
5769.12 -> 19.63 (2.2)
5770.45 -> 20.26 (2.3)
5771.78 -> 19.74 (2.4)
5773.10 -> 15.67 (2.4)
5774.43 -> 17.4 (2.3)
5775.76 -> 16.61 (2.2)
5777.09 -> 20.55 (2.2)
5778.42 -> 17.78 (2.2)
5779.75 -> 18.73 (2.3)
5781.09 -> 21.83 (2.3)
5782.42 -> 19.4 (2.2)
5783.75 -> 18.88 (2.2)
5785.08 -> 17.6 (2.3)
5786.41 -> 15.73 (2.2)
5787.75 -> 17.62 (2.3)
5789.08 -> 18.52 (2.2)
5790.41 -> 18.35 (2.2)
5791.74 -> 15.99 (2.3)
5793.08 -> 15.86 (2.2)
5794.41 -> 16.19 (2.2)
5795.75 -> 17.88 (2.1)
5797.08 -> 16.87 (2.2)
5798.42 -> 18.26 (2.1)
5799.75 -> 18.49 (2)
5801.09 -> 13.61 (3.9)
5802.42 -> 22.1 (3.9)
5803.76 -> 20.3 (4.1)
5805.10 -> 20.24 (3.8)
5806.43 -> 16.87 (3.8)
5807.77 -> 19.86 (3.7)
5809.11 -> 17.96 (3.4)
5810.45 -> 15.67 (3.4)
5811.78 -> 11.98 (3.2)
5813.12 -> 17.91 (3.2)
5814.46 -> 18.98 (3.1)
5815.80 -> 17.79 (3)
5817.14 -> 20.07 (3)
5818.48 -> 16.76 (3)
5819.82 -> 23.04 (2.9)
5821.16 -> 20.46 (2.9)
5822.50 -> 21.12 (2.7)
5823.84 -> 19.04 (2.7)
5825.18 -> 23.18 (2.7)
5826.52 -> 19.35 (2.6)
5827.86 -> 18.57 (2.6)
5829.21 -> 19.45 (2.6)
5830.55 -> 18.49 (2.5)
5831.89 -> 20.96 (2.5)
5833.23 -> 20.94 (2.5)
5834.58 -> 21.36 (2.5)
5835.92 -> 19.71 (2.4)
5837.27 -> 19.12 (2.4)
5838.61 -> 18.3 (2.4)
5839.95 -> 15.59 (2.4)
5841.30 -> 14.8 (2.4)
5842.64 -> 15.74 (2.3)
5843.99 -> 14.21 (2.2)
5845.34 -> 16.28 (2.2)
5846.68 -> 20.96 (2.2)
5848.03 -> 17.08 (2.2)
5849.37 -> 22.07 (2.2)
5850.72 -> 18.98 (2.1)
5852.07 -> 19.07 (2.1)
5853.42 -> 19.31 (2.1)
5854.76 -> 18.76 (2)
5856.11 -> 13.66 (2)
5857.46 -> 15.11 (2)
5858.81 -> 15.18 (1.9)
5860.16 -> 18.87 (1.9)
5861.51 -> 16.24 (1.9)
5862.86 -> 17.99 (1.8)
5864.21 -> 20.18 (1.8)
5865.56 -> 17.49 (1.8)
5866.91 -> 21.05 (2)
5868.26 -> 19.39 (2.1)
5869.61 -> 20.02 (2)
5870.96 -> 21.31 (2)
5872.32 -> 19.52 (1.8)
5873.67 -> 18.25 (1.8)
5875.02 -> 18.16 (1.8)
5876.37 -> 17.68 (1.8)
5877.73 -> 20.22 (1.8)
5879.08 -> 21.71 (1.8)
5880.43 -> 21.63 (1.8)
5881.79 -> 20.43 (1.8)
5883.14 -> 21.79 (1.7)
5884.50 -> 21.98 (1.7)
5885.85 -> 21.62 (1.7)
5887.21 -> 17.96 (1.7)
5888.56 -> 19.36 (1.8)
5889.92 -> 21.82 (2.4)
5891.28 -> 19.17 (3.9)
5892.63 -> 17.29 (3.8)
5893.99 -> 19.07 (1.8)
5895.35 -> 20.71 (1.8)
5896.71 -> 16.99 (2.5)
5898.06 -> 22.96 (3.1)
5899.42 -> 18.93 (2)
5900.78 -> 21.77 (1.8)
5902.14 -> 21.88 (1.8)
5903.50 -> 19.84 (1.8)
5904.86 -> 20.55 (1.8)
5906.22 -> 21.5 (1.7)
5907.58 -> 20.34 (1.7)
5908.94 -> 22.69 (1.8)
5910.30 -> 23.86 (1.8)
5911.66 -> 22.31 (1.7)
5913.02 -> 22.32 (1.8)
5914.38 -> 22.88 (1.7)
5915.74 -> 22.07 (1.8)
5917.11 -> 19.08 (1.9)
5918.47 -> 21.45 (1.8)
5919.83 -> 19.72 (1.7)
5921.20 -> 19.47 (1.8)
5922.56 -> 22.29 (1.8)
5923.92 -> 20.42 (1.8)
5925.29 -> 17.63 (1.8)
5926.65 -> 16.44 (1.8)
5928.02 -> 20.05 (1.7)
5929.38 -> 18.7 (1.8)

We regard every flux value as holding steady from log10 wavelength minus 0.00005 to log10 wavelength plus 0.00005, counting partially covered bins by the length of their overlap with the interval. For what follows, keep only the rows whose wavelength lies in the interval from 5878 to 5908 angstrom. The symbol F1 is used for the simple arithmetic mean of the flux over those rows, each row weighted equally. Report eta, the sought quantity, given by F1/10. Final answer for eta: 2.04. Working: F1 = 20.4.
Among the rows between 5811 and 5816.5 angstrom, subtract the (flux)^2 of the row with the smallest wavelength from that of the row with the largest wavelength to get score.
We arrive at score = 173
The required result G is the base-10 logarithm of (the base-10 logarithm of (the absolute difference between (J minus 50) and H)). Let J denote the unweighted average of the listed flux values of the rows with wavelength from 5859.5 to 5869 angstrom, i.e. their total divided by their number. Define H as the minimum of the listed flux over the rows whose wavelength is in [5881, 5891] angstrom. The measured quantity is 0.228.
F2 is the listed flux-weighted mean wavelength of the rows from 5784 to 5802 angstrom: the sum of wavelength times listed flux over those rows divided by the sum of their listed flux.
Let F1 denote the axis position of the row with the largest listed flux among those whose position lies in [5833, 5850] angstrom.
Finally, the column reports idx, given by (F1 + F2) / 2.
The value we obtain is 5821.2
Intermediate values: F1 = 5849.37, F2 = 5793.0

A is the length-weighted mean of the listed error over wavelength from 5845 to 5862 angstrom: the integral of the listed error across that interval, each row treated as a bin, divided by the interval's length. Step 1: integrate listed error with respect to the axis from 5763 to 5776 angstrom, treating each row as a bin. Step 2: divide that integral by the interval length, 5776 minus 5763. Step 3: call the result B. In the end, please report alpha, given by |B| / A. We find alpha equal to 1.10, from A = 2.1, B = 2.26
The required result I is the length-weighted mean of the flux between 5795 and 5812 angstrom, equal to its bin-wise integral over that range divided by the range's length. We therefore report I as 17.8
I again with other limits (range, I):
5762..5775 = 15.9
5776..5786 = 19.0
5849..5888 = 19.1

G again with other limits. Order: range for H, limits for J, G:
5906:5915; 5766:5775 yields 0.236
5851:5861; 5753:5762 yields 0.224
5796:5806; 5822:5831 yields 0.215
